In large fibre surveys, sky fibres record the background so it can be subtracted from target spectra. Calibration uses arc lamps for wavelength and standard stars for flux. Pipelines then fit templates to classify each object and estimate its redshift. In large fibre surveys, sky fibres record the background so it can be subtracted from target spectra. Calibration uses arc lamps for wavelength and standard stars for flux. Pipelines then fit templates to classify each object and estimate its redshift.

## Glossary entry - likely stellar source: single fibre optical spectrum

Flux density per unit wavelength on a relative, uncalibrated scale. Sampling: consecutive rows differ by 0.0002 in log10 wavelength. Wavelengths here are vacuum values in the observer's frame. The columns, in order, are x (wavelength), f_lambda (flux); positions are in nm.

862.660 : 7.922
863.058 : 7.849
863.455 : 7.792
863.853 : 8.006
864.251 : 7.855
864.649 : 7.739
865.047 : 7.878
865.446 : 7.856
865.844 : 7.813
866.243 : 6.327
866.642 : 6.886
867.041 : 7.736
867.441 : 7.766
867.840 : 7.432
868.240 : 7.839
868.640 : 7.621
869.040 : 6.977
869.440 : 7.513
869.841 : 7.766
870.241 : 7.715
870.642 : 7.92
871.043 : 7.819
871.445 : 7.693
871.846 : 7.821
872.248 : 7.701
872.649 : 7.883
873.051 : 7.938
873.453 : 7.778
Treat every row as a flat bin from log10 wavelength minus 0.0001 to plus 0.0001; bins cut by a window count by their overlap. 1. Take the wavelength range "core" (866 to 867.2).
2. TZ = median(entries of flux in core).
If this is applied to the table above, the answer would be 6.89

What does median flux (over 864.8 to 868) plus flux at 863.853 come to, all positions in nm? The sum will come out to 15.8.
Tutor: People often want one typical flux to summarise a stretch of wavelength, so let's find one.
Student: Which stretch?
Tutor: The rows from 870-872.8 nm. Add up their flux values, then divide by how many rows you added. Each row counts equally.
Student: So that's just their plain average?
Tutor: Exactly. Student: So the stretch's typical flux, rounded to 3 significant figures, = 7.79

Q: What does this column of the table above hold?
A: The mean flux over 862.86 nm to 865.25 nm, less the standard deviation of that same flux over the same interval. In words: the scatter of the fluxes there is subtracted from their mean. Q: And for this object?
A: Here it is 7.8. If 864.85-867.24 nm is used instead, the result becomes 6.8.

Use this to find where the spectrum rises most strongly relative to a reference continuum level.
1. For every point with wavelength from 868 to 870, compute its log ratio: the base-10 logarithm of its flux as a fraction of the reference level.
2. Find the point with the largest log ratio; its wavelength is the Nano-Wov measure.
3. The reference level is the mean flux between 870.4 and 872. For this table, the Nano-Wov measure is 868.240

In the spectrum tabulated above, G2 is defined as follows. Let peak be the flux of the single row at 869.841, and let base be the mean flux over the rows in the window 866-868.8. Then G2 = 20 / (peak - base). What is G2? 51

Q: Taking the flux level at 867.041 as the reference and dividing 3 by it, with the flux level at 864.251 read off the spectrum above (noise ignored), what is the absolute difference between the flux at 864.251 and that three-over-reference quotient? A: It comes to 7.47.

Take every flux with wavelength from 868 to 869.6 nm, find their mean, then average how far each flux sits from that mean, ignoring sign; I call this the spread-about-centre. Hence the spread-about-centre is 0.26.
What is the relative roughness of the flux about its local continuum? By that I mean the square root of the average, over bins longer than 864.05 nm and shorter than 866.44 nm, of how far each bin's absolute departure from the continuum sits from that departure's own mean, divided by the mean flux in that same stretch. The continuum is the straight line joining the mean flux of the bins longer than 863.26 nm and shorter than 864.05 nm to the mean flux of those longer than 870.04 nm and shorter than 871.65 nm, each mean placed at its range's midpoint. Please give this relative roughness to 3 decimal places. 0.085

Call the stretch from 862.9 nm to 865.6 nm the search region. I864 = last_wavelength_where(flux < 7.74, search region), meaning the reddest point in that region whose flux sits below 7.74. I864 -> 864.649 nm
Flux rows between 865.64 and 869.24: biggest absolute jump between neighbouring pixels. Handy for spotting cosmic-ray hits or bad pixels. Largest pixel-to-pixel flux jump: 1.5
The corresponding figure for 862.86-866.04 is 0.2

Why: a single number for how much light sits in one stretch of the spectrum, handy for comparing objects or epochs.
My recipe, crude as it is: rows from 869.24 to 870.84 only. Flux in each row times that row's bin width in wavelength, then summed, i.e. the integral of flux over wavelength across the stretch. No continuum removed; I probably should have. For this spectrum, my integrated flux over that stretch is 12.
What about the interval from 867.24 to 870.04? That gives 21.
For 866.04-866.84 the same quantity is 5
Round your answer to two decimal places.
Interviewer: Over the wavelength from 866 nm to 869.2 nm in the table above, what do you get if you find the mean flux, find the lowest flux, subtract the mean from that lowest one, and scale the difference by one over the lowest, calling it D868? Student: -0.16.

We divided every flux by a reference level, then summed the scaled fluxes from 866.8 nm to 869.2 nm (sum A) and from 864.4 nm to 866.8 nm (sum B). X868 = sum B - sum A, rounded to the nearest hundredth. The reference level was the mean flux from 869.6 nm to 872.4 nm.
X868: -0.11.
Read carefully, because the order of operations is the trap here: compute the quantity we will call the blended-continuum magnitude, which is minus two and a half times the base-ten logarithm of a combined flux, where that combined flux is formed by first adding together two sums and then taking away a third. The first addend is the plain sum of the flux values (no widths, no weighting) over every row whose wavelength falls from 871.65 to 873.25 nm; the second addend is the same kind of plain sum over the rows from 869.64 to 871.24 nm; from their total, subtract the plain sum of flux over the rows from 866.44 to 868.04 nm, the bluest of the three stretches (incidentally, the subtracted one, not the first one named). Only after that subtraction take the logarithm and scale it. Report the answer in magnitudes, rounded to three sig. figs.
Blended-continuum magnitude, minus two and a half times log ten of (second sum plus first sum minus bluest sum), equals -3.79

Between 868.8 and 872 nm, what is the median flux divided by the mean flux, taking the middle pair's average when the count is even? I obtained 1.01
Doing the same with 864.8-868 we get 1.04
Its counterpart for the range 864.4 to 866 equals 1.00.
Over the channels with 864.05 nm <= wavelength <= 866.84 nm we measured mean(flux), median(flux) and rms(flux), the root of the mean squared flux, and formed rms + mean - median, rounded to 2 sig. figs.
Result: 7.2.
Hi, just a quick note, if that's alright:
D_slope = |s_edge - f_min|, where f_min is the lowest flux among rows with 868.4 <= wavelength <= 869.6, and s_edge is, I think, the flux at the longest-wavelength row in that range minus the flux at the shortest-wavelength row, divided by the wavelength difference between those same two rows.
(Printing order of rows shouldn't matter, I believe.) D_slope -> 7.11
